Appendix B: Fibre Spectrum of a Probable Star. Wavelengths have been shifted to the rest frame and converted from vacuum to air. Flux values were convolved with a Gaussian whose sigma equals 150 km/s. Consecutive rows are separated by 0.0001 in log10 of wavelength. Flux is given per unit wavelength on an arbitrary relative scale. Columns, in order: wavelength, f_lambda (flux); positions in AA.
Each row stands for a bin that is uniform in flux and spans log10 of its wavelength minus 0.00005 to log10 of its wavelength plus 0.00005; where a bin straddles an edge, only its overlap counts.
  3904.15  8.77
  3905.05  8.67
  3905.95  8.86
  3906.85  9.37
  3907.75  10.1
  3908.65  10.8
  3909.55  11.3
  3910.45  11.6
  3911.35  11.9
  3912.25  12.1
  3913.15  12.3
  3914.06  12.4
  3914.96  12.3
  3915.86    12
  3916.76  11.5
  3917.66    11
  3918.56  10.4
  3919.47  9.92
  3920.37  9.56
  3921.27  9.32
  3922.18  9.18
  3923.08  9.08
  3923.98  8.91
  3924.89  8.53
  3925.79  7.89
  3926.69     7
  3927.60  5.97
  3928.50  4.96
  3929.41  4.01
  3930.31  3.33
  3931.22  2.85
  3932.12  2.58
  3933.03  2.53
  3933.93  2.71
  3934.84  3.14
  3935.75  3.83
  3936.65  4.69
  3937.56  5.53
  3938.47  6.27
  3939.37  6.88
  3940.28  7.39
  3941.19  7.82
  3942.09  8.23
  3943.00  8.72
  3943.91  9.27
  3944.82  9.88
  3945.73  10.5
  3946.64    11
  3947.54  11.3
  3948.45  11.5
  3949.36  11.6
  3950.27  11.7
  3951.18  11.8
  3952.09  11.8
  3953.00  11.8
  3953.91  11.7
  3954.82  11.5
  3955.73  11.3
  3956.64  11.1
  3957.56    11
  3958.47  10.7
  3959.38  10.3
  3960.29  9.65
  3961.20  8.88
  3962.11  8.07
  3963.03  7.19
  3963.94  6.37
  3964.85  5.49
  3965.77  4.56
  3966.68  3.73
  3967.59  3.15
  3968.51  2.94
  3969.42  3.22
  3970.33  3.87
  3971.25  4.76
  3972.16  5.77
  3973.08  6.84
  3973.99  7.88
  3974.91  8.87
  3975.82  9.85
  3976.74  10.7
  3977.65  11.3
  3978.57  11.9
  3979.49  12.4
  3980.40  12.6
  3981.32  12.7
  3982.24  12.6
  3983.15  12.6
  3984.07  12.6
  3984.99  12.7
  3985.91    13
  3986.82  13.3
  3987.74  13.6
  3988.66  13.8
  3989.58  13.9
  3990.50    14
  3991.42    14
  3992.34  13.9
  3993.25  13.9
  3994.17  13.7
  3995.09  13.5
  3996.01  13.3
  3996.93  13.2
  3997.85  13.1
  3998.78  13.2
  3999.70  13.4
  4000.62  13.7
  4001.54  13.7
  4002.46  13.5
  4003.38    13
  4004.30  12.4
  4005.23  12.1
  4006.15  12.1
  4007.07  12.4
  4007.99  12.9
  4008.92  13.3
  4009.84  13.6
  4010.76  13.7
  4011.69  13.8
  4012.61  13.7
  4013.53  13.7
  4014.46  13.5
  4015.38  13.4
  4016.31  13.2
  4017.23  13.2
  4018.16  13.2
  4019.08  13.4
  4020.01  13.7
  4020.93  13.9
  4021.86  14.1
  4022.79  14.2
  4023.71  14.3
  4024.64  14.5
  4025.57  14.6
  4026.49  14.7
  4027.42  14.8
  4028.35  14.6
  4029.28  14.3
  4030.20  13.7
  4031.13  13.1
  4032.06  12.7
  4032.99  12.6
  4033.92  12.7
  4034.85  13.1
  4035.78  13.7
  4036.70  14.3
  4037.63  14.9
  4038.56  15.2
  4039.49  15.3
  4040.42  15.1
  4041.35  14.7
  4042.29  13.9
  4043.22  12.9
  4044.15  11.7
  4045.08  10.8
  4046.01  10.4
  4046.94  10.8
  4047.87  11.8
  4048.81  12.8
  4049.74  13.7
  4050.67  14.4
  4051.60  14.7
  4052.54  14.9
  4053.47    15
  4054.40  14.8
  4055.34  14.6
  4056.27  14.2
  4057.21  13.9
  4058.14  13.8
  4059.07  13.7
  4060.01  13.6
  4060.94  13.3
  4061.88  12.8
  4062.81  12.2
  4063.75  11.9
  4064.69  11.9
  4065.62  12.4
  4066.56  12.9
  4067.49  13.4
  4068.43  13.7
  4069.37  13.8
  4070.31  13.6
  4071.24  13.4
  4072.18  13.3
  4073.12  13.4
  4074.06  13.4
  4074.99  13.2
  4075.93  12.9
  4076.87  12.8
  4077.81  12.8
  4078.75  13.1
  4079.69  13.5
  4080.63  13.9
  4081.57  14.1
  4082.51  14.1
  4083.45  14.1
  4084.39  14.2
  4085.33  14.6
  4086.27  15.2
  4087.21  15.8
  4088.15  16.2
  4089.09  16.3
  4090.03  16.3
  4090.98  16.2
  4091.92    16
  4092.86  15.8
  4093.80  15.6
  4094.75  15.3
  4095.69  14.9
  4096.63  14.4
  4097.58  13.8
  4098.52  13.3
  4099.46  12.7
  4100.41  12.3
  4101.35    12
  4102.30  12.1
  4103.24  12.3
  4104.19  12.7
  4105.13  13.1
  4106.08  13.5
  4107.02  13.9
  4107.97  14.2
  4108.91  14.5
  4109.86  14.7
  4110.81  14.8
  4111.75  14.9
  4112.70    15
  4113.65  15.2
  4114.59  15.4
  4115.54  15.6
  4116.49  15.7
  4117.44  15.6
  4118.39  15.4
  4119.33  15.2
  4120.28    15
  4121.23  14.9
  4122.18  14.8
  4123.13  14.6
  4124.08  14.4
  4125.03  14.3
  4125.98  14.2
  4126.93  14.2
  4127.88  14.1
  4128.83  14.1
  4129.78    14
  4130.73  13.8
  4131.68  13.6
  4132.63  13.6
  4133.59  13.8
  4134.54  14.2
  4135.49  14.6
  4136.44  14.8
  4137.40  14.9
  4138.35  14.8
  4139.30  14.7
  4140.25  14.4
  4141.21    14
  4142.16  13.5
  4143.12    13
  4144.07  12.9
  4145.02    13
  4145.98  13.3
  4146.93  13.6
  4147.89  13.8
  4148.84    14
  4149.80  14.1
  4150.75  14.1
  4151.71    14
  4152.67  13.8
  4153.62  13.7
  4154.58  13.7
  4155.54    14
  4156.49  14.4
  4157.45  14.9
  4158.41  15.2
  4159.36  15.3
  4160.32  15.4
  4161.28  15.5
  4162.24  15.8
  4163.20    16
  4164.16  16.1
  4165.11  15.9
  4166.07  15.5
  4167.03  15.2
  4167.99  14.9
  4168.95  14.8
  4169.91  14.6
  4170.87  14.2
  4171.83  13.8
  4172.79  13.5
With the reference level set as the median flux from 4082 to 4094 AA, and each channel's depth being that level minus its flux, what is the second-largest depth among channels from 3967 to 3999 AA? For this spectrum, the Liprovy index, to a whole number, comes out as 13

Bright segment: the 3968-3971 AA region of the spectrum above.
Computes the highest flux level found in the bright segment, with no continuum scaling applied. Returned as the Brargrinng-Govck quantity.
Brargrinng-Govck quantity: 3.87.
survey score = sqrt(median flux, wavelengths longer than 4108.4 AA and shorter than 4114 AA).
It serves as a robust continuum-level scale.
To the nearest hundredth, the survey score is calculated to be 3.85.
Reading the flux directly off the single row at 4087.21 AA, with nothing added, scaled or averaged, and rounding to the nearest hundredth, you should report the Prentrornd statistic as 15.80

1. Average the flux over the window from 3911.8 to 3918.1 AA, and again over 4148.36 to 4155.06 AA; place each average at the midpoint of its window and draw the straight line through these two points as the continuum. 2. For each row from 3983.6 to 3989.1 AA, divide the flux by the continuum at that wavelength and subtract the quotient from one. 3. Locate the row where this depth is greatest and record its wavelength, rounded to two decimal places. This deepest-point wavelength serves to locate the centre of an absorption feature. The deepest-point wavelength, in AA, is 3984.07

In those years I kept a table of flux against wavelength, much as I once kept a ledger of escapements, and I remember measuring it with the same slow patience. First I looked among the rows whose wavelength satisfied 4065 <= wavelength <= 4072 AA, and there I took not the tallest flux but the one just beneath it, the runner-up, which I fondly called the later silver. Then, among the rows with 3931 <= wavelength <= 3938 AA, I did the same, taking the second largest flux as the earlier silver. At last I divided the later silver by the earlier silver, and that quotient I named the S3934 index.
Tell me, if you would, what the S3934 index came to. 2.92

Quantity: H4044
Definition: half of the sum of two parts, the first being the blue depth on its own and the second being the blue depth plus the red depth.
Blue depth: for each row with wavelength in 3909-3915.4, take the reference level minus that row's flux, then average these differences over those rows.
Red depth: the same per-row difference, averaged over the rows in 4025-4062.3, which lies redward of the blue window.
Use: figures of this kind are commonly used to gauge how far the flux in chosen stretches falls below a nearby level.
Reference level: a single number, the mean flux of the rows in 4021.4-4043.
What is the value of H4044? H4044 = 2.4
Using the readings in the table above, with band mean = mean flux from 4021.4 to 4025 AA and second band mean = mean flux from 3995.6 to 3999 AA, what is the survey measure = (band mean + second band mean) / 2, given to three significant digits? 13.7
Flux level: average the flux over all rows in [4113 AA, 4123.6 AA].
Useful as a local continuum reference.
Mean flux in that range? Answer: 15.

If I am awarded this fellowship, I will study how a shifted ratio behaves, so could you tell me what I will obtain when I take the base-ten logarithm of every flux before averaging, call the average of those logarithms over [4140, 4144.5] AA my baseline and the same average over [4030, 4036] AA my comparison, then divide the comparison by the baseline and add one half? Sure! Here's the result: 1.49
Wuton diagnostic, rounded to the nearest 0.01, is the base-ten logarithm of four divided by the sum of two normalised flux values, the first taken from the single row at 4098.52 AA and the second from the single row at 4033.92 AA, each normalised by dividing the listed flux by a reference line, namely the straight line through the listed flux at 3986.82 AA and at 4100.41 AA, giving 0.29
